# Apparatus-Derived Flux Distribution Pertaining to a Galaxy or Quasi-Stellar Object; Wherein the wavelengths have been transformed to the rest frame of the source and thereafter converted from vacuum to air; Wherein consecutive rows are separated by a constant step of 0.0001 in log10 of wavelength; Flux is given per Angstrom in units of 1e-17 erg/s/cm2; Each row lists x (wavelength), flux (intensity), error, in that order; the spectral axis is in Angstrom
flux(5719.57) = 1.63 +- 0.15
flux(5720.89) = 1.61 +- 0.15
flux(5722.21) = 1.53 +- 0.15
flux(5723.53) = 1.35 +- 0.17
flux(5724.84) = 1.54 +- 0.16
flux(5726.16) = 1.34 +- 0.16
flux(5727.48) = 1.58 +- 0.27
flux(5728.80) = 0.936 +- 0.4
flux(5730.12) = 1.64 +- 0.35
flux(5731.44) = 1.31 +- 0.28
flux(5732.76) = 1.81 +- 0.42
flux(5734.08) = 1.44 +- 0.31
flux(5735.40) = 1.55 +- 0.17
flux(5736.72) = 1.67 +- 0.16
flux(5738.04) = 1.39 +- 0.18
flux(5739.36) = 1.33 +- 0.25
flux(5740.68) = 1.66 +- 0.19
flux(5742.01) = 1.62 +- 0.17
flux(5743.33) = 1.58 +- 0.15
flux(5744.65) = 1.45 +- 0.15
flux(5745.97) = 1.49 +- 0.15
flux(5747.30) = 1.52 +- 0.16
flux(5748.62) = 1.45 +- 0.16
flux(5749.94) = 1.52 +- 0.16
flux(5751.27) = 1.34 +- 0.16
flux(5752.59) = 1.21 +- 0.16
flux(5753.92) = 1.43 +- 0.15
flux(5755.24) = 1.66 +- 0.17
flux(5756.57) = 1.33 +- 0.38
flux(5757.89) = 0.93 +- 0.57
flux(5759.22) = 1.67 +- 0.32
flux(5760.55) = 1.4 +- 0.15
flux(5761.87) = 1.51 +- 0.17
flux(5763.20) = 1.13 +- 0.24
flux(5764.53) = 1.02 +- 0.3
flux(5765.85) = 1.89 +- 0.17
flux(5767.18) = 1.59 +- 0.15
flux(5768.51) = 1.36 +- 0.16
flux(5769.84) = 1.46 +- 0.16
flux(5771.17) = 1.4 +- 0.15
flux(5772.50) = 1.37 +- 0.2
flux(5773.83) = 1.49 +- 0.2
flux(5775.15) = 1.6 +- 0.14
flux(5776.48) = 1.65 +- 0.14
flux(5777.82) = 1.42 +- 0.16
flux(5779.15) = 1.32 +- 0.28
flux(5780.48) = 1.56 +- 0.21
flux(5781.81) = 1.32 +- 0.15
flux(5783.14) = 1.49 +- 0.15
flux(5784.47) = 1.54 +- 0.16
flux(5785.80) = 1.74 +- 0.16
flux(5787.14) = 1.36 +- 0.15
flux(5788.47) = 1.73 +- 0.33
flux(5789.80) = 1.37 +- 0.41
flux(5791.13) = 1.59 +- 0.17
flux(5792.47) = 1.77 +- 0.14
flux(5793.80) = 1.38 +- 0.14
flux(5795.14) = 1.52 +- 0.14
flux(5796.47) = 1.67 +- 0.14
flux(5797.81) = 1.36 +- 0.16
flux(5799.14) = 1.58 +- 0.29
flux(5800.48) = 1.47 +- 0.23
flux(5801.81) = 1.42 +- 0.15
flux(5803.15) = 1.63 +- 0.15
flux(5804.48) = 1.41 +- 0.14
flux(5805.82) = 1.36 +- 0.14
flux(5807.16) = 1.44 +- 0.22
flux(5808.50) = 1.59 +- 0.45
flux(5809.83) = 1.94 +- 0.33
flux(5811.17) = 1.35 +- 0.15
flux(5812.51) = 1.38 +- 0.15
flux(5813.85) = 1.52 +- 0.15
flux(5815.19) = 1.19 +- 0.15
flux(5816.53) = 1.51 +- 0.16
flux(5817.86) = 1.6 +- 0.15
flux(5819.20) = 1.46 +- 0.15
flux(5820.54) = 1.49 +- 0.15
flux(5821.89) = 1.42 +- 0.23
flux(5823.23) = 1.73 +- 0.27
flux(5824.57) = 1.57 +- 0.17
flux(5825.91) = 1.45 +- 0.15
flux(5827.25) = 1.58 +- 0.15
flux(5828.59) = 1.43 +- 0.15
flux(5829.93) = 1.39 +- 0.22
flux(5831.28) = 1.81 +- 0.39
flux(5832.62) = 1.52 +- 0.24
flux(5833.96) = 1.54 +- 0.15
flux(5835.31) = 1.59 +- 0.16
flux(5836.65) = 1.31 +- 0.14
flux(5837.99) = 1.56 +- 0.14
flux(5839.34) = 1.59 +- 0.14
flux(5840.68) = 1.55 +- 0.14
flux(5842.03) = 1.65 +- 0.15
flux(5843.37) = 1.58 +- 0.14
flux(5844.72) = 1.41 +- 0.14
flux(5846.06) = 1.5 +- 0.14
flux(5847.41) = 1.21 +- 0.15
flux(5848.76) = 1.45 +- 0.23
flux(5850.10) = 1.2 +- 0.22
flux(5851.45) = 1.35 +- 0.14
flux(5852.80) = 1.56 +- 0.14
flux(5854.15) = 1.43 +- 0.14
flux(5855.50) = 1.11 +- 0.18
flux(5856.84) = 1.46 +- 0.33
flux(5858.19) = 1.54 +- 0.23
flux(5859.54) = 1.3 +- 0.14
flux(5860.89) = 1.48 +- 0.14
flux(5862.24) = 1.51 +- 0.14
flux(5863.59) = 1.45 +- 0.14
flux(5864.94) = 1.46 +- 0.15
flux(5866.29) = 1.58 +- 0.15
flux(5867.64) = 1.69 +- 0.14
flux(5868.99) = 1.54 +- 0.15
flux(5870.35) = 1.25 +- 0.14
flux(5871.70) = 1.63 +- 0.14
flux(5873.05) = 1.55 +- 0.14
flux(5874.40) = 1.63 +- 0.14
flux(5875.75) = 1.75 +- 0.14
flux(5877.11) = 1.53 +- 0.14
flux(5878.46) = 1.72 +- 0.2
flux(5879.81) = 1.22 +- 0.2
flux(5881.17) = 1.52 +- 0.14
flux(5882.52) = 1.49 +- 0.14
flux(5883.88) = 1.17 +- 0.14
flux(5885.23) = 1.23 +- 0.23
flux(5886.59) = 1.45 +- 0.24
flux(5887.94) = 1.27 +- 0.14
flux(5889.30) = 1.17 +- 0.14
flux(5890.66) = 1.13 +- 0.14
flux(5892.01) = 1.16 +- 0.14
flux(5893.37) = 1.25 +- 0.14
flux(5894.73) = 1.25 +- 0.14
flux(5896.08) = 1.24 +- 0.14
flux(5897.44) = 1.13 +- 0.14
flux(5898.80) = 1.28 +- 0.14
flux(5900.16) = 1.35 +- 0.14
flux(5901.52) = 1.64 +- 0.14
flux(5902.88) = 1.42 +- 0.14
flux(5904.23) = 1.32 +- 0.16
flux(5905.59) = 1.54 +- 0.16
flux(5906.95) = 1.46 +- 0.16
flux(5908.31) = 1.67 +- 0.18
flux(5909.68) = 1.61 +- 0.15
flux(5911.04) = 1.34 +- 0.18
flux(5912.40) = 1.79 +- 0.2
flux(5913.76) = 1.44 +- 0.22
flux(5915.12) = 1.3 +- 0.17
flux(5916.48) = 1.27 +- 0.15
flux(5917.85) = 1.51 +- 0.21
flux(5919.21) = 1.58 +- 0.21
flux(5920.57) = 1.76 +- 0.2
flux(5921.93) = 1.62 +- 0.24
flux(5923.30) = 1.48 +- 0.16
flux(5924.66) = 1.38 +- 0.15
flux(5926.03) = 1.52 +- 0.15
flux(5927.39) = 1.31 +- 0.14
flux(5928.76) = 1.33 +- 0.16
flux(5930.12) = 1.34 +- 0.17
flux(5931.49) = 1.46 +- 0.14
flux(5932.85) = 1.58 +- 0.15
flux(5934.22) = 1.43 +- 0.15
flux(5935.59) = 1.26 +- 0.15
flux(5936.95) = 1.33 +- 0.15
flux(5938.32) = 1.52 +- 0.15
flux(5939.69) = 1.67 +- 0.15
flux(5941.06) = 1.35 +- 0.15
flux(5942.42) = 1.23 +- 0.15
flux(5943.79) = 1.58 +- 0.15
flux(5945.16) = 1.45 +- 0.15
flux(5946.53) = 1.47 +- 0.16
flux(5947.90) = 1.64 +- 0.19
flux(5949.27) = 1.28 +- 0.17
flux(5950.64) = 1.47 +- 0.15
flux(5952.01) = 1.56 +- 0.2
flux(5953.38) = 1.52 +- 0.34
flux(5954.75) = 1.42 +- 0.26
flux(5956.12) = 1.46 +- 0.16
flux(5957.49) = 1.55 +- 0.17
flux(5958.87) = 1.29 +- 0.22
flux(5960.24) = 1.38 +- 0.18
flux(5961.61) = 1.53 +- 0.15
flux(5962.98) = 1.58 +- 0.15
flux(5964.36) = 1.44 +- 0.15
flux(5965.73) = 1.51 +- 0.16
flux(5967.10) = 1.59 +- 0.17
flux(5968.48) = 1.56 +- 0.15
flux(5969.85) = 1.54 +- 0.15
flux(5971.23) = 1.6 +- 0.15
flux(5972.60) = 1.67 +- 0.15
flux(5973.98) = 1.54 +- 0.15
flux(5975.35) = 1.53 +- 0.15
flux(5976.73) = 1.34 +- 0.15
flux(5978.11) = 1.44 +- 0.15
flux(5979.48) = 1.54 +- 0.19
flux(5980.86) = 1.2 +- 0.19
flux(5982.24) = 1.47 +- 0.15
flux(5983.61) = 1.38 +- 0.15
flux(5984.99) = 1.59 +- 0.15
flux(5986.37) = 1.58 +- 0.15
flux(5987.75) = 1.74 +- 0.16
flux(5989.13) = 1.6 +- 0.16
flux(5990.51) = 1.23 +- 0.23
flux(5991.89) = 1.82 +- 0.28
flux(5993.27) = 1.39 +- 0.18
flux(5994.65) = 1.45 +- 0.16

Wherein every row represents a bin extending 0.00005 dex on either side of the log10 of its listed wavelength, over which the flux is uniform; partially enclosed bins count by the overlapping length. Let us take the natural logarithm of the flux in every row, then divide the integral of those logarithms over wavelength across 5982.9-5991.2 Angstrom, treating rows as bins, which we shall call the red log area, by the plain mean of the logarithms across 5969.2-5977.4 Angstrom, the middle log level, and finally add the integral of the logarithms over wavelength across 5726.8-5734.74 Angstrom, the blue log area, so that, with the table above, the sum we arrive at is 10.8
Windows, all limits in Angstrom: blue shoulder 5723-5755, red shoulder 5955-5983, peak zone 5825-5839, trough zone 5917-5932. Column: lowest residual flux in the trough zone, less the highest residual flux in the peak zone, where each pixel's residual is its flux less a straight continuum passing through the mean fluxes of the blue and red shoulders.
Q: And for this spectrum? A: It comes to -0.51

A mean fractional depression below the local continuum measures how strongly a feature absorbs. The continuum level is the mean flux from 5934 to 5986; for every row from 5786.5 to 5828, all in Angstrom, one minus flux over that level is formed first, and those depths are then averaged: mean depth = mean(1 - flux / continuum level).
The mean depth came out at -0.03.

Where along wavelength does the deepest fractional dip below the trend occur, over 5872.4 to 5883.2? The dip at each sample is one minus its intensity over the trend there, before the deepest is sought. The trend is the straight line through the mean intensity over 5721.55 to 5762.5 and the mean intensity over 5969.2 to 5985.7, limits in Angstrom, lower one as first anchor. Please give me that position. 5879.81 Angstrom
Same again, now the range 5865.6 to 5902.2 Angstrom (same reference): 5897.44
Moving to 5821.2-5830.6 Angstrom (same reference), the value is 5829.93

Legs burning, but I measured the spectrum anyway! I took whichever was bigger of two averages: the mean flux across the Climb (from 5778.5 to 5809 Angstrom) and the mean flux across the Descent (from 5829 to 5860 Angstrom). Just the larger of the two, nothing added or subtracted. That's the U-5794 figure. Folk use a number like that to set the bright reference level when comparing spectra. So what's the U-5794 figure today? 1.505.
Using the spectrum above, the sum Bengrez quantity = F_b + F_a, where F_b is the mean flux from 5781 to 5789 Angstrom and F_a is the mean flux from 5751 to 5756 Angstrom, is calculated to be 2.94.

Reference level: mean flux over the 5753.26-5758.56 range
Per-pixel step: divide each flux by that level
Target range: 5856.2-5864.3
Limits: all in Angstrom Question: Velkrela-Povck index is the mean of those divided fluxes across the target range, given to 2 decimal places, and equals 1.09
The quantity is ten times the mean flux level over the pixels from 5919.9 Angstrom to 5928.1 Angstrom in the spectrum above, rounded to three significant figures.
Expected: 15.1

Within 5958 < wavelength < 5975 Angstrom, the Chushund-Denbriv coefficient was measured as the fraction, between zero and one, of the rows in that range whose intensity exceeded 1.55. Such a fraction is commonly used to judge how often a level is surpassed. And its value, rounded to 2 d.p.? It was 0.42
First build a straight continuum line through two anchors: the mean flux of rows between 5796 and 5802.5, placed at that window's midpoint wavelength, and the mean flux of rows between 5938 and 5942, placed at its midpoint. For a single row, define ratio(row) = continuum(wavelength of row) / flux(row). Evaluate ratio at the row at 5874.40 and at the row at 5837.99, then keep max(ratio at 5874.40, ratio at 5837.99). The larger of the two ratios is 0.96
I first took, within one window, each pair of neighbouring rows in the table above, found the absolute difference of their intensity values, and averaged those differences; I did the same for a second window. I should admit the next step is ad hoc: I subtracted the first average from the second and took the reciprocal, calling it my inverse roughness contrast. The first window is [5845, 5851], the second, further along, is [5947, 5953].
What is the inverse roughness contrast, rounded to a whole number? -21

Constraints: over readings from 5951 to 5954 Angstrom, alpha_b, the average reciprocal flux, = 0.65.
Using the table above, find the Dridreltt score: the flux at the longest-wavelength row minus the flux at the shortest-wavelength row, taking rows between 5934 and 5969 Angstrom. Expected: 0.13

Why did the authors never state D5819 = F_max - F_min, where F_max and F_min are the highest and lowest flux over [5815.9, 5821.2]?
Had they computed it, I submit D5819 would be 0.14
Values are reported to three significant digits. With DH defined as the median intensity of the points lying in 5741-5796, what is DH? 1.49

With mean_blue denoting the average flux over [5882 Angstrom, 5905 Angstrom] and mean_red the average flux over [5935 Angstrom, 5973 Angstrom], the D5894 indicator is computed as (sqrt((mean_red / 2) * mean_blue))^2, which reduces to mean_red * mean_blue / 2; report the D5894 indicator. 0.96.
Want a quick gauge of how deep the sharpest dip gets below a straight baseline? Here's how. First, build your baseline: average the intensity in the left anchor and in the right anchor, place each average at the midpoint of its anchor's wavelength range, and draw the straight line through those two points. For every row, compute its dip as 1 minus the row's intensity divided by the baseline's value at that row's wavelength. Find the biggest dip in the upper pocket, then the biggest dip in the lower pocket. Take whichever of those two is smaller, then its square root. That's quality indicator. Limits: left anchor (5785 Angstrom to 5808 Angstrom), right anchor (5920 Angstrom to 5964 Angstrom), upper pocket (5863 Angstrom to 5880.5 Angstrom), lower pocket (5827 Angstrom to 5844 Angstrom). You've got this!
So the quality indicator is 0.36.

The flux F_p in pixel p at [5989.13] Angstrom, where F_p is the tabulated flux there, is 1.6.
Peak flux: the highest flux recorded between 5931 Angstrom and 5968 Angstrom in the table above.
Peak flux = 1.67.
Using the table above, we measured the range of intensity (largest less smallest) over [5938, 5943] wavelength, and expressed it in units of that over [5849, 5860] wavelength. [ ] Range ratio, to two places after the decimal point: 0.98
